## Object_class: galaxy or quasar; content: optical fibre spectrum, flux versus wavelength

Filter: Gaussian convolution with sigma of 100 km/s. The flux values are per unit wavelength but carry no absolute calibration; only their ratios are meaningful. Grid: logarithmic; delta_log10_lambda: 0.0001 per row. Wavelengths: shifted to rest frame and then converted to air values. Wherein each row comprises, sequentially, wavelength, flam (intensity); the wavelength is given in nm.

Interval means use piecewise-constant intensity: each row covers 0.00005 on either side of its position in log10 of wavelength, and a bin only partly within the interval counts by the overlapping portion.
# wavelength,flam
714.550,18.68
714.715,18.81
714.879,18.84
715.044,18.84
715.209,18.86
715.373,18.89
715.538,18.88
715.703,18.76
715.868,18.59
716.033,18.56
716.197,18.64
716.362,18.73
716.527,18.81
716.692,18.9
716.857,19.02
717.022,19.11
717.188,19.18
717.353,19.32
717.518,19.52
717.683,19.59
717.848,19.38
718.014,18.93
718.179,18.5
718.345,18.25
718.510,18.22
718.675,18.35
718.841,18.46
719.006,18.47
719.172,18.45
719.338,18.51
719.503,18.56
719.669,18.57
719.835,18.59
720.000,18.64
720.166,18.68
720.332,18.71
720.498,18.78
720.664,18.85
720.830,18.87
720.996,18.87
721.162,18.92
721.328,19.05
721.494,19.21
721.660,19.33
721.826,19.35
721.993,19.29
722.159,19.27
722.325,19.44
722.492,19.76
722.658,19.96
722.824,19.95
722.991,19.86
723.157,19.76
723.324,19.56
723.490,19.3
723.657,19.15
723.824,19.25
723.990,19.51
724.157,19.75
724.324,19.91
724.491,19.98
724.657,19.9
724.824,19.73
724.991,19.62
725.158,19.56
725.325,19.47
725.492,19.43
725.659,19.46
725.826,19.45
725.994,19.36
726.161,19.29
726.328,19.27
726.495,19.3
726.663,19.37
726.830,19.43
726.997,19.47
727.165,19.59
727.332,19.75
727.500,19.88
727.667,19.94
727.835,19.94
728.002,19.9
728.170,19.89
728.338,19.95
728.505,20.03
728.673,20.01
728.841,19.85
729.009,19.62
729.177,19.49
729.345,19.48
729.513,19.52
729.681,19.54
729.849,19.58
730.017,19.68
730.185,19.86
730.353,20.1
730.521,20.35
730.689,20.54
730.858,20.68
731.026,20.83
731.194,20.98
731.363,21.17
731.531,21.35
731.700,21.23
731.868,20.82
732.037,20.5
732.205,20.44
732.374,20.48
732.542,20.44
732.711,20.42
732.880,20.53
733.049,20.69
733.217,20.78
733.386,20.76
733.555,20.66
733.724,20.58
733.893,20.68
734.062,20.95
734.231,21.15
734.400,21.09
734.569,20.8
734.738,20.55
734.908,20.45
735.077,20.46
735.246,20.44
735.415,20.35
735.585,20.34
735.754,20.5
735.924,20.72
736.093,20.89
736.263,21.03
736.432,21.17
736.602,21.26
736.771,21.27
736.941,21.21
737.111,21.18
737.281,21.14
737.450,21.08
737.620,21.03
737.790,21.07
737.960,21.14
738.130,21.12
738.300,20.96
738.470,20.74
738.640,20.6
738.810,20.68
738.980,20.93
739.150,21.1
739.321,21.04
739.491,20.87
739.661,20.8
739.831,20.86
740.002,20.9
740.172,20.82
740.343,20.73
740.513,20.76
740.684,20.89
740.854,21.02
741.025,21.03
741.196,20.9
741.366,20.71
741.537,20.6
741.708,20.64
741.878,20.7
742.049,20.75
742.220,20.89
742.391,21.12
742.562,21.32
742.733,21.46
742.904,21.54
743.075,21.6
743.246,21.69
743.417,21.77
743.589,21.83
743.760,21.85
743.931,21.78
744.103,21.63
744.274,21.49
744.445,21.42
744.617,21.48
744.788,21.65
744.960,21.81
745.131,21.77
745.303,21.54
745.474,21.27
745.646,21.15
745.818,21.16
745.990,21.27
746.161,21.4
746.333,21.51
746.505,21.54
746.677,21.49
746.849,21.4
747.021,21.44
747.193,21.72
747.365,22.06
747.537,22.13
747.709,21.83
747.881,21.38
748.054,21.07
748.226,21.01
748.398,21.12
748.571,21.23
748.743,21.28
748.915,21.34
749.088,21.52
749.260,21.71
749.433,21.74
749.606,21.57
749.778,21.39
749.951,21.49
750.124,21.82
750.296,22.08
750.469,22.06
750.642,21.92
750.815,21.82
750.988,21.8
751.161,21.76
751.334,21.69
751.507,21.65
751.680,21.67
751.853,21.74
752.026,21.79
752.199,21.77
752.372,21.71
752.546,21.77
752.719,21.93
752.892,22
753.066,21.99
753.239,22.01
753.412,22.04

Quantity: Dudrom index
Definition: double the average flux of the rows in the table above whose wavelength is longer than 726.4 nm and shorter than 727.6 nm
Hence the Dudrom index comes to 39.1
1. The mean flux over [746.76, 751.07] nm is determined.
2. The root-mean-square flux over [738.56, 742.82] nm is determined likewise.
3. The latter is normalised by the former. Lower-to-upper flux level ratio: 0.967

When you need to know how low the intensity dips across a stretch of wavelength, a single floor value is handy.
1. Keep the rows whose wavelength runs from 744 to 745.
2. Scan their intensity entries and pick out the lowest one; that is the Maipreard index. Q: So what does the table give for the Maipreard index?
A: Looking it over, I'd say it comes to 21.42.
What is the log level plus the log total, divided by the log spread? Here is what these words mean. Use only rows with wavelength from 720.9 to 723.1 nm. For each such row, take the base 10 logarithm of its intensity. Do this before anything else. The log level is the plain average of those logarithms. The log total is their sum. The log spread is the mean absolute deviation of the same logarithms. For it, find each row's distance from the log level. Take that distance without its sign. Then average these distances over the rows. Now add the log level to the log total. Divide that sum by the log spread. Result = 2700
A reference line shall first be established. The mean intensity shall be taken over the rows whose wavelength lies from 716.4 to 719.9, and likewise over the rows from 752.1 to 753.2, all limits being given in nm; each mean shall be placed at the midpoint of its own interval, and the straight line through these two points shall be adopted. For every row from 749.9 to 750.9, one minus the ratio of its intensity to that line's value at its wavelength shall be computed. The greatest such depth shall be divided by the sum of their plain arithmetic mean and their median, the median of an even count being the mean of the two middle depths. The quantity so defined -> -0.3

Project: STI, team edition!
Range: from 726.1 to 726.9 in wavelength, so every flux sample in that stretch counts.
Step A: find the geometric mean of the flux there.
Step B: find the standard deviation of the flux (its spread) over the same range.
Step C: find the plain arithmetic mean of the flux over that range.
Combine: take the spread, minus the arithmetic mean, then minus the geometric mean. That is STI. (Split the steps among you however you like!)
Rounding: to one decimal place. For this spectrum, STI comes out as -38.6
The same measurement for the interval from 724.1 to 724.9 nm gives -39.6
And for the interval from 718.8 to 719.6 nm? -36.9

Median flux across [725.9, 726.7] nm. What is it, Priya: 19.3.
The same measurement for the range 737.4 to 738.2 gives 21.1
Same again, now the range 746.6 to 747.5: 21.5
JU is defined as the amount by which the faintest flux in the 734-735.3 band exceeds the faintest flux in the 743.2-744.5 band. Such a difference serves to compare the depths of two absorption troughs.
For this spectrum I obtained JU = -1.0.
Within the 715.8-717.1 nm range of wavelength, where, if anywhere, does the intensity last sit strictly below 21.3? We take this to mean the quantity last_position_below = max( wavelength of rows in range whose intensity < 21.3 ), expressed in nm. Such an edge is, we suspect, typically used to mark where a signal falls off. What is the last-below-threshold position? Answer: 717.022 nm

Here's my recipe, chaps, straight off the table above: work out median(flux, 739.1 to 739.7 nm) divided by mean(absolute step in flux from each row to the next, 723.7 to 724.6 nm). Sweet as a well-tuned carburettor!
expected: 115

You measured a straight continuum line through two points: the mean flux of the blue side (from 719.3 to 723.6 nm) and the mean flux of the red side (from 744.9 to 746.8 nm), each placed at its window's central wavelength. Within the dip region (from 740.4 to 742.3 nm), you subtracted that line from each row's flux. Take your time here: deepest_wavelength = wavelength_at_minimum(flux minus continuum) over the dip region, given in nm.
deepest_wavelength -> 741.537 nm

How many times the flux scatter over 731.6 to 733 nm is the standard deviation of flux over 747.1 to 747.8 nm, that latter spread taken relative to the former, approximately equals 1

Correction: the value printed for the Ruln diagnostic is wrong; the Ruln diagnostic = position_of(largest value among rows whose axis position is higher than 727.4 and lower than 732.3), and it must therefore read 731.531 nm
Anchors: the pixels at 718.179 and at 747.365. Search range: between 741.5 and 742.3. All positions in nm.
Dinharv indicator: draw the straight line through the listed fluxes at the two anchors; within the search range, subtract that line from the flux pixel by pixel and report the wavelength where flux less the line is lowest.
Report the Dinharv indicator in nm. 741.537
